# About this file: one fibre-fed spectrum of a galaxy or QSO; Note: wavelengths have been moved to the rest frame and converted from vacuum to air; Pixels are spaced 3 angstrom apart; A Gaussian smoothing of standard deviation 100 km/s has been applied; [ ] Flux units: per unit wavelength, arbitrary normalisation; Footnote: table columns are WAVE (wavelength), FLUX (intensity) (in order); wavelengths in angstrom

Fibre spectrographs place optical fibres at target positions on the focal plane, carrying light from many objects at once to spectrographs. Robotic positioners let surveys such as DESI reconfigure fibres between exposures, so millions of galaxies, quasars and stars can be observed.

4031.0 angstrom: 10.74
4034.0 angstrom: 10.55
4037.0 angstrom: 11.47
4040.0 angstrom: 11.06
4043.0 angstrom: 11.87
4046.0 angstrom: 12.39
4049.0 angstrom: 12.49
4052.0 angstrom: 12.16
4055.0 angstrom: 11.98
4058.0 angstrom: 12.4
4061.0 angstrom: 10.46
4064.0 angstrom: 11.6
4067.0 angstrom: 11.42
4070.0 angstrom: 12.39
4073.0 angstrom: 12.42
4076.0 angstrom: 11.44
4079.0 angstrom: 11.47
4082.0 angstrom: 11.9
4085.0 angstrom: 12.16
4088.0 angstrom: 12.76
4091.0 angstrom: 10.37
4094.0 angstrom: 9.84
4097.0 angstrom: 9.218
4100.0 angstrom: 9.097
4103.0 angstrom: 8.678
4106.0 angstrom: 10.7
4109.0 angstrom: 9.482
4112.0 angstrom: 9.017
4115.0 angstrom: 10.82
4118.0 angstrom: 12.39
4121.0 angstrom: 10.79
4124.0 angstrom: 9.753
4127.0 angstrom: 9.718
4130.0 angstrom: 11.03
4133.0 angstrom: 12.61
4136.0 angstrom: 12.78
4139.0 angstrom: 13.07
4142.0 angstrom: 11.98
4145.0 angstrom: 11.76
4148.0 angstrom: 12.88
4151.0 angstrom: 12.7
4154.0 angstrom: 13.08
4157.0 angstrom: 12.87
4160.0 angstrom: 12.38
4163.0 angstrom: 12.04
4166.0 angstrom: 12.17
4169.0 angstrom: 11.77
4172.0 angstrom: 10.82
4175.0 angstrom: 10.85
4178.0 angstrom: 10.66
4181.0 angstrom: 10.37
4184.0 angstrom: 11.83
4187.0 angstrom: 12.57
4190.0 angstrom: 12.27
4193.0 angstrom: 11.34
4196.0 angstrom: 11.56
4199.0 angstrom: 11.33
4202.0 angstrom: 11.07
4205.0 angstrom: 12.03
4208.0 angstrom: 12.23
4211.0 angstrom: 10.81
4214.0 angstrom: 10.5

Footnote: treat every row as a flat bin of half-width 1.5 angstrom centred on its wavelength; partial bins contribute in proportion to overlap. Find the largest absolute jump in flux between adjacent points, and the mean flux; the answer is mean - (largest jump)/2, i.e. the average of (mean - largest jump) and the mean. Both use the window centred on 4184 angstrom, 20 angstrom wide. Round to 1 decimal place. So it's 10.7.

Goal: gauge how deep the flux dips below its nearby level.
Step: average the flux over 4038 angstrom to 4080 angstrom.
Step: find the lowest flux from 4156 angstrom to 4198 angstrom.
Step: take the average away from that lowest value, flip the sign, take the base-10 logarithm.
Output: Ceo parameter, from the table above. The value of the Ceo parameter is 0.16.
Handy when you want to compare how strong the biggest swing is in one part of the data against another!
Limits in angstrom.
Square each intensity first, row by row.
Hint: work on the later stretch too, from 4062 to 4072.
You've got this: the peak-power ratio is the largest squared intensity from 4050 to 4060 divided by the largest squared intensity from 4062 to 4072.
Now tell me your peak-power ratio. 1.00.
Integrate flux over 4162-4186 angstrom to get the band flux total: 272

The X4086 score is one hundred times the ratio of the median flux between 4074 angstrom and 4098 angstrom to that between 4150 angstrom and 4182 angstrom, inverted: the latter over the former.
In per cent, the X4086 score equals 105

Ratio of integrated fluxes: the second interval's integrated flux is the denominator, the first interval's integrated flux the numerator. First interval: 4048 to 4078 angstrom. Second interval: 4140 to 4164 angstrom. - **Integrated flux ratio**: 1.2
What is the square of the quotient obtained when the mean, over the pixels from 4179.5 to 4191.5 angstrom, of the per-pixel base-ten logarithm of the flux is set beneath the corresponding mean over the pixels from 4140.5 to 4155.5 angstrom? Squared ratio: 1.05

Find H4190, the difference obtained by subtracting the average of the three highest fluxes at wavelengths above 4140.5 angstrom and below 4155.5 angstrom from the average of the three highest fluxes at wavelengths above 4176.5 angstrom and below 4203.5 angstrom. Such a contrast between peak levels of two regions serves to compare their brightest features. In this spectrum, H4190 -0.66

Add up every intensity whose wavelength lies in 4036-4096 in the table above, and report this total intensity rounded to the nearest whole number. 234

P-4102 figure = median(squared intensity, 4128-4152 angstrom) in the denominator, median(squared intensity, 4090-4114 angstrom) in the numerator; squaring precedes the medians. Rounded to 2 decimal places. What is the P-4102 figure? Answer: 0.55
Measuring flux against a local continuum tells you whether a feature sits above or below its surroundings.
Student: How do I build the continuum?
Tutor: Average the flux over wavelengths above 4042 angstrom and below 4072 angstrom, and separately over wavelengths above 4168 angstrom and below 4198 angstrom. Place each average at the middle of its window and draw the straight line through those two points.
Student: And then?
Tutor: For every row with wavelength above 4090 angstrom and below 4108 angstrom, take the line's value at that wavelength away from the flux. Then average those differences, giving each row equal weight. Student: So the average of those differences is -2.1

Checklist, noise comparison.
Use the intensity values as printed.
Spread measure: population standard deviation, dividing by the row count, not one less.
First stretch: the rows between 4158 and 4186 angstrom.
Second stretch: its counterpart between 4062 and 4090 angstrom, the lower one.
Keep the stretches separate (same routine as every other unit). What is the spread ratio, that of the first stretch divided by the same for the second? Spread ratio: 1.5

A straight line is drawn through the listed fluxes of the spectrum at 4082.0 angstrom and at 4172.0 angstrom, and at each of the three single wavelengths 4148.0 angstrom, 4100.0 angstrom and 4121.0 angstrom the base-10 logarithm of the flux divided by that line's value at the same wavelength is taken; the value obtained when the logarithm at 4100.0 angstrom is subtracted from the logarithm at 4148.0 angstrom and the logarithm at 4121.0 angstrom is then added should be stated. 0.15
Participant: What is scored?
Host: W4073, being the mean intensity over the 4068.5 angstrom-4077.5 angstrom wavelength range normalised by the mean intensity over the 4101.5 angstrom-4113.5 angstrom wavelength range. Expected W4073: 1.28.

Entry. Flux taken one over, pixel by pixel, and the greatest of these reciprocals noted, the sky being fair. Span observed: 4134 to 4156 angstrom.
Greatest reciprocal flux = 0.085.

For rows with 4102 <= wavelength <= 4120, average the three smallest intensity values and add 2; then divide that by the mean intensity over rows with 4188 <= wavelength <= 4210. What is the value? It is 0.95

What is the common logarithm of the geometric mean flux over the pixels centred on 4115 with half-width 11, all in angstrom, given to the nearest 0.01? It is 1.02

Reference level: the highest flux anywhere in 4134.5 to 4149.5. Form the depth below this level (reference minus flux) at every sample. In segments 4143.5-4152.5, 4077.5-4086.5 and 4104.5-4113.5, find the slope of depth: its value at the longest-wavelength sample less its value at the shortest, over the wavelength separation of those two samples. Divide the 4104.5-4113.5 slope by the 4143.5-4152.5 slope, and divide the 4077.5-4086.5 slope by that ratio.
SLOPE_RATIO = 0.064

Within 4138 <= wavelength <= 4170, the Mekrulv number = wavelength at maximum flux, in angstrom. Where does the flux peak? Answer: 4154.0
